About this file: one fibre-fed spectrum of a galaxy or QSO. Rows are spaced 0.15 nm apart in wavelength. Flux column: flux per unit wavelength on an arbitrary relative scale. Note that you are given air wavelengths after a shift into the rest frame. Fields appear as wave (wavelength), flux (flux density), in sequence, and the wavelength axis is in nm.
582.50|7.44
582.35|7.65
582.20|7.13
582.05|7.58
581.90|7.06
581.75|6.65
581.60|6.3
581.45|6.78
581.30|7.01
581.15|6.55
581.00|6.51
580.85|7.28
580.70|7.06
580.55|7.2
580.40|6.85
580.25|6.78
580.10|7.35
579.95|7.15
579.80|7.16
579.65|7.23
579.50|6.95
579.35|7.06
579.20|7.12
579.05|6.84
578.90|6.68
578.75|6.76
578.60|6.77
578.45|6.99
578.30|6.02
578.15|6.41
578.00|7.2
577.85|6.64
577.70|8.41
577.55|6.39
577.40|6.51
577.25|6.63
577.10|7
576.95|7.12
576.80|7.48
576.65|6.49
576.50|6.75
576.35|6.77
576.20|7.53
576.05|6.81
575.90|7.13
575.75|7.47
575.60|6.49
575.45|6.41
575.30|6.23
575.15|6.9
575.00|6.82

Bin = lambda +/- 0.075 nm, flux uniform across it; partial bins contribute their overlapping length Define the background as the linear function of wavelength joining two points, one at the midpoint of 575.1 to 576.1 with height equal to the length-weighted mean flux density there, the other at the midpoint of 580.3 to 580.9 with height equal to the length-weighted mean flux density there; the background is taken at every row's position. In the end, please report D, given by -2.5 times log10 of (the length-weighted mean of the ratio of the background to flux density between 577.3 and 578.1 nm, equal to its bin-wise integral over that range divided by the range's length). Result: 0.005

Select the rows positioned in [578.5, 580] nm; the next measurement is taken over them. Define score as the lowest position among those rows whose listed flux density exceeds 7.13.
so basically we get 579.65 nm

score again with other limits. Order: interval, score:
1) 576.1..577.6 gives 576.20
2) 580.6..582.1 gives 580.85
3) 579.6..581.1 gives 579.65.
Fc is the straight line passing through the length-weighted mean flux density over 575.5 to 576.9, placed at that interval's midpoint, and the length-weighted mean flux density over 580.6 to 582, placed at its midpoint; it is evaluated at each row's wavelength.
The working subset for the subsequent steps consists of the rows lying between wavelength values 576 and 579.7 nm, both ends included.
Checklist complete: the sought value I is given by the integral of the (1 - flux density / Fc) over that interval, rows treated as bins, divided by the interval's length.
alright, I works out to 0.004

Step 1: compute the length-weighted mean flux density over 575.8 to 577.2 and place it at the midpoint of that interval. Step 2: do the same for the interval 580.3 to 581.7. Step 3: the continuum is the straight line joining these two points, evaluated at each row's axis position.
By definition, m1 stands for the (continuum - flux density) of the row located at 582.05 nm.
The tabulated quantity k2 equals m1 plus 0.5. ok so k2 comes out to -0.29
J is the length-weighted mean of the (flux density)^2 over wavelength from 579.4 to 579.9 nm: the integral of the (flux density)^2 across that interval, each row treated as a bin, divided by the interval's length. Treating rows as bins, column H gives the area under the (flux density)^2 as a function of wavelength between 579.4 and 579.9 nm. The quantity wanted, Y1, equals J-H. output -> 25.3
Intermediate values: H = 25.3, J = 50.6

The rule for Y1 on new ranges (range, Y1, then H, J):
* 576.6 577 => 30.0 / 20.0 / 50.0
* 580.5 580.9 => 30.9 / 20.6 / 51.5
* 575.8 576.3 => 25.6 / 25.6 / 51.3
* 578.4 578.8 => 28.0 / 18.7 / 46.7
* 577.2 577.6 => 25.4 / 17.0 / 42.4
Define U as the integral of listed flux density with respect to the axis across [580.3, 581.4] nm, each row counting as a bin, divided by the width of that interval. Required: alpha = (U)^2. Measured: 47.84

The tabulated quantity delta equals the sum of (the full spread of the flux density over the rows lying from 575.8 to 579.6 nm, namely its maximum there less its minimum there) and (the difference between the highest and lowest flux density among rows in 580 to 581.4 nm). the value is 3.2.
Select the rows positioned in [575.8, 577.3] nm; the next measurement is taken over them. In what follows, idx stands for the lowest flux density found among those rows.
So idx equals 6.49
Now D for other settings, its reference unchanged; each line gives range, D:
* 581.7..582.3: -0.005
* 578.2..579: -0.053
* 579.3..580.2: 0.018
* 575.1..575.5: -0.045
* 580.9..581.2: -0.082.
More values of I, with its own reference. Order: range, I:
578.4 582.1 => -0.013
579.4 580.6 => -0.032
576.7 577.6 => 0.014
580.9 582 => 0.013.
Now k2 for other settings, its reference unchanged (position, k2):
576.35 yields 0.75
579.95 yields 0.22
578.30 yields 1.42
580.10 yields 0.02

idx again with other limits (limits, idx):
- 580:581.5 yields 6.51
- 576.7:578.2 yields 6.39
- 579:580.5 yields 6.78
